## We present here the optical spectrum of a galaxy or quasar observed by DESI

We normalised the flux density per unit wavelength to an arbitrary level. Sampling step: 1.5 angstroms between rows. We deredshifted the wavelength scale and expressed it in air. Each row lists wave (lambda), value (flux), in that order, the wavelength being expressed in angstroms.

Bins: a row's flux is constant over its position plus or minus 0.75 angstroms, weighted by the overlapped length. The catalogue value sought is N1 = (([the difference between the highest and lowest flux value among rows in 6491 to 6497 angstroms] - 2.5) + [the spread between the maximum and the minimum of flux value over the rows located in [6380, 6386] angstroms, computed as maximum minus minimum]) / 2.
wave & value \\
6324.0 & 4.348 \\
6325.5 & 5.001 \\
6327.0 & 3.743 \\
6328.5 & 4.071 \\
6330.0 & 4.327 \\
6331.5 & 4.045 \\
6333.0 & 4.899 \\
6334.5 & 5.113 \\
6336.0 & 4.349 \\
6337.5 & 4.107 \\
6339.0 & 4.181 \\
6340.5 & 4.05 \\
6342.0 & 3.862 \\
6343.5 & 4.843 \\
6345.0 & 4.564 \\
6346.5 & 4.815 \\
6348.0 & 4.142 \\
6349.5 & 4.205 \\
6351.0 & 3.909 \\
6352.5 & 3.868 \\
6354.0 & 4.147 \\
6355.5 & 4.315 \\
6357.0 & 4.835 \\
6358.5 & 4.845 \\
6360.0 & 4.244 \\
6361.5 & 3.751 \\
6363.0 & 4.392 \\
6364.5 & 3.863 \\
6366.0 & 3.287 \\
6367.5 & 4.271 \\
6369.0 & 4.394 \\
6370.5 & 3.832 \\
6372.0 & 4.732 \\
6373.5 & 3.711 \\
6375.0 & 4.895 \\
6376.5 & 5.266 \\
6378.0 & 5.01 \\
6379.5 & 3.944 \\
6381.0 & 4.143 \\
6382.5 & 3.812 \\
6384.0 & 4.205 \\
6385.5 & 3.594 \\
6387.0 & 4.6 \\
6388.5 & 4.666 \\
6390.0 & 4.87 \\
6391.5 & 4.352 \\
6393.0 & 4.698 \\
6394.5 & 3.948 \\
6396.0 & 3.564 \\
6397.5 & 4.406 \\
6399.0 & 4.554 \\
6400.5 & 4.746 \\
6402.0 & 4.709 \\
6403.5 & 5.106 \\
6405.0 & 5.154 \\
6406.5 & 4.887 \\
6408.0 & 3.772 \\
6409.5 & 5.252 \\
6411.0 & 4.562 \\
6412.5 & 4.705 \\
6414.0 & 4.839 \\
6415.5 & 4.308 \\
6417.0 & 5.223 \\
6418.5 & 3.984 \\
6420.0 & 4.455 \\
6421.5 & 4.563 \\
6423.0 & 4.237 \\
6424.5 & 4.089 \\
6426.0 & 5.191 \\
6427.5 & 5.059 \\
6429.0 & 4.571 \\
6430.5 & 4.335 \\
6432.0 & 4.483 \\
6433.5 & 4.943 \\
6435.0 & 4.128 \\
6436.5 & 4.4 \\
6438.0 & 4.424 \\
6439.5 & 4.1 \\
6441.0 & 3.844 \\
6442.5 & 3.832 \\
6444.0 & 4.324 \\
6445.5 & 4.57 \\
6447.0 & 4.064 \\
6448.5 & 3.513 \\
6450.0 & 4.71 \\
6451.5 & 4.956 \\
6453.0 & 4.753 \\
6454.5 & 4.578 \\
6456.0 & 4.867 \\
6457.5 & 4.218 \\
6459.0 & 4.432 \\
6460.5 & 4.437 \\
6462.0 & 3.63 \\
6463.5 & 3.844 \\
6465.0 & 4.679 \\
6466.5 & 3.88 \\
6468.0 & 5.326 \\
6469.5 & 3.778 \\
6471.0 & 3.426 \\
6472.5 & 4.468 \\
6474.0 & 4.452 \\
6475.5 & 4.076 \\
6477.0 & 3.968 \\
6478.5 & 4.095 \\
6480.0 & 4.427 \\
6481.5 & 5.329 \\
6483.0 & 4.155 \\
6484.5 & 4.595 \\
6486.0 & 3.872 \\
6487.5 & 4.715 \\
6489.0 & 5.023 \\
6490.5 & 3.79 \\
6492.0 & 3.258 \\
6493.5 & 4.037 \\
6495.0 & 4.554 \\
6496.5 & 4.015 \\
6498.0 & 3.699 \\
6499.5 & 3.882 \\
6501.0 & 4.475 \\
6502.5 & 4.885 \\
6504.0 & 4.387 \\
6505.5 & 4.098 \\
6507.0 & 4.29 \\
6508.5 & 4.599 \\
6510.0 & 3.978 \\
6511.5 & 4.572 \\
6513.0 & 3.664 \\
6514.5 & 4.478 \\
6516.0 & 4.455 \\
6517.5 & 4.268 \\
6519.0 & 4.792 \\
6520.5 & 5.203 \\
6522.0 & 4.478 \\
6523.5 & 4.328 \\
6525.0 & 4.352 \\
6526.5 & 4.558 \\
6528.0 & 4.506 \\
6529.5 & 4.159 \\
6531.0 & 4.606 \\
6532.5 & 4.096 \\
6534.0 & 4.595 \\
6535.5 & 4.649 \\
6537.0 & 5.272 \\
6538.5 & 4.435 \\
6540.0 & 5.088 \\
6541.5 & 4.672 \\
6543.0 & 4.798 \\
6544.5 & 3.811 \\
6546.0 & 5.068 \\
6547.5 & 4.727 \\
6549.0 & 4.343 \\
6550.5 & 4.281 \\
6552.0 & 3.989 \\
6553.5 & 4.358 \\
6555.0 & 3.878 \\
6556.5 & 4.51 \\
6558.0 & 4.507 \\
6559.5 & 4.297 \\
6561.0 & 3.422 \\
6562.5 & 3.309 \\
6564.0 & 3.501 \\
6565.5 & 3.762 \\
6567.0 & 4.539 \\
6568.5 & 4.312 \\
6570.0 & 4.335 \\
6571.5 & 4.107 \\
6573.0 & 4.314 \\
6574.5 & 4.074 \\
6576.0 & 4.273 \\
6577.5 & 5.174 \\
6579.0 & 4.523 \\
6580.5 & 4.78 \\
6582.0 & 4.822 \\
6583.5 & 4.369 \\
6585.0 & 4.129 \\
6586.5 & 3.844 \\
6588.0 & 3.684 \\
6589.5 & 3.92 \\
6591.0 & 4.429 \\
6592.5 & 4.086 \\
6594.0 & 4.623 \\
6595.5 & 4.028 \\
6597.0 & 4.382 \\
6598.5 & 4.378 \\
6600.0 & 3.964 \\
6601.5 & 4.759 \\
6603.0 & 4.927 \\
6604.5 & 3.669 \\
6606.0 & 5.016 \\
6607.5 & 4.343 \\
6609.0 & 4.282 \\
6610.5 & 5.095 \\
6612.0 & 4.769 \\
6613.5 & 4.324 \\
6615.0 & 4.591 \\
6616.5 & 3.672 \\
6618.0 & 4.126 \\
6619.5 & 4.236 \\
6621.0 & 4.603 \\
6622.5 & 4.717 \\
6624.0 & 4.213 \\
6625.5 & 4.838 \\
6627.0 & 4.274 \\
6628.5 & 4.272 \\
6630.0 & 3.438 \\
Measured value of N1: -0.30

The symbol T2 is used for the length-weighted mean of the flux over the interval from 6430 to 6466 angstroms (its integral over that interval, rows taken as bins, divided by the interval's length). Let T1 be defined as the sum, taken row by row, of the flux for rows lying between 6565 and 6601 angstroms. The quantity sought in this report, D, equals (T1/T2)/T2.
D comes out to 5.5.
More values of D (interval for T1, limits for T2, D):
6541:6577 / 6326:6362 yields 5.4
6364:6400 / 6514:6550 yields 4.9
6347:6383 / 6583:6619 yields 5.5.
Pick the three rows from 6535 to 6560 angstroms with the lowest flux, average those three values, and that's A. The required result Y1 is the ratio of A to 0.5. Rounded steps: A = 3.89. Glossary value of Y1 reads 7.8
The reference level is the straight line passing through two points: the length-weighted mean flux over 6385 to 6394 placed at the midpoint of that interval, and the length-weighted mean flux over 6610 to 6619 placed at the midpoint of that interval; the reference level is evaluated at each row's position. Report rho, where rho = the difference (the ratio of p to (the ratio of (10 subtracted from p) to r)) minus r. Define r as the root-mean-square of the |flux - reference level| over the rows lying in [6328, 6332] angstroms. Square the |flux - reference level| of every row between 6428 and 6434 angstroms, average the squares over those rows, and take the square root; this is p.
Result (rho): -0.38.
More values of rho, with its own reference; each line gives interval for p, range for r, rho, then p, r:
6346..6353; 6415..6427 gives -0.46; 0.45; 0.44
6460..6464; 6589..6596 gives -0.35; 0.59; 0.33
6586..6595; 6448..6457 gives -0.52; 0.46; 0.50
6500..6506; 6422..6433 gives -0.41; 0.28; 0.40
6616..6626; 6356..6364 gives -0.43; 0.38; 0.41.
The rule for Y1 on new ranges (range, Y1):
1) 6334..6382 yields 7.2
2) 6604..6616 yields 8.2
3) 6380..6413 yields 7.3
